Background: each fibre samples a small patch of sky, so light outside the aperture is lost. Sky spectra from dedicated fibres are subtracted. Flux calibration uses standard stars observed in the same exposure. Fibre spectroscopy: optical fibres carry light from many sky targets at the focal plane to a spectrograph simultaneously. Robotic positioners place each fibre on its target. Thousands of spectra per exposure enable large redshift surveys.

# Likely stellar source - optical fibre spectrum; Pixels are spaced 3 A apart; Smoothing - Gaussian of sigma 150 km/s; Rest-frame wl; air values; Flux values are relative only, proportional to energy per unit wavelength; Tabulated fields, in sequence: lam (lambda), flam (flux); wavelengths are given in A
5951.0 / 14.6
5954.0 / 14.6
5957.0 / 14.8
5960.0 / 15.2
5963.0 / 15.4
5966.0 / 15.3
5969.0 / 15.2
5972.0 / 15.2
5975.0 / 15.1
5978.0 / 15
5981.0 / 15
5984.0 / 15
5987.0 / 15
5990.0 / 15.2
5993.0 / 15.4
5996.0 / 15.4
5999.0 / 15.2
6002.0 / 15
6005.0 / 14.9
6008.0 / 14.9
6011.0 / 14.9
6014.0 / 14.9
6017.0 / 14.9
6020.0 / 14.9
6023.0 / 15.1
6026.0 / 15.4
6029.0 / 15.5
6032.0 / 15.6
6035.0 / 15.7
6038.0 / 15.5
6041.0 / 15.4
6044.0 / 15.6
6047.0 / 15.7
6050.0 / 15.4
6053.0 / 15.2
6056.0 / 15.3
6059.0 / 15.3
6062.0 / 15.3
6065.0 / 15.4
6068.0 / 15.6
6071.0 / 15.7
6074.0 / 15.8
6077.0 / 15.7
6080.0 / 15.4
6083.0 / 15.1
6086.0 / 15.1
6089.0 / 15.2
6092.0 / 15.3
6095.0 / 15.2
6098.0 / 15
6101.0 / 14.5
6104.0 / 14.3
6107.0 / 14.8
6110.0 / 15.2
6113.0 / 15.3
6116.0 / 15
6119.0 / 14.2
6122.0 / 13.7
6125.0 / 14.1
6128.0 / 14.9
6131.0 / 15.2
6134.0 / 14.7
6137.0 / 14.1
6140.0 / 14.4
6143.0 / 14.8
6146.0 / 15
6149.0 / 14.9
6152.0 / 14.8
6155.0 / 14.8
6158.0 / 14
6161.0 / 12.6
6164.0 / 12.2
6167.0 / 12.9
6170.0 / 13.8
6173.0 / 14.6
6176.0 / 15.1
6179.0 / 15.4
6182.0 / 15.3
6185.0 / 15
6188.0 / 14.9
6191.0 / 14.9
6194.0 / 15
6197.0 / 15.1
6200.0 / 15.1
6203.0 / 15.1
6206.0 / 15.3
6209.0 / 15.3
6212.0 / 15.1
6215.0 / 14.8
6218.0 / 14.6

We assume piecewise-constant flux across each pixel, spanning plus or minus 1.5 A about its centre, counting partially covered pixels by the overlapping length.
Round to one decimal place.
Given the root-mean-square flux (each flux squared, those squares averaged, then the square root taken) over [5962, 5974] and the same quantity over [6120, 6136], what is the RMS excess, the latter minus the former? -0.7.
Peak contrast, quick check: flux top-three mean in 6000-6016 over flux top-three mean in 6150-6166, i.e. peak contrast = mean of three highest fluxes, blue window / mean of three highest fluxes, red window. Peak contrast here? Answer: 1.03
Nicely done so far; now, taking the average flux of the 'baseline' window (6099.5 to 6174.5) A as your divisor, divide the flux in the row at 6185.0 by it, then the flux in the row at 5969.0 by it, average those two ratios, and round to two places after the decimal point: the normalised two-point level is 1.05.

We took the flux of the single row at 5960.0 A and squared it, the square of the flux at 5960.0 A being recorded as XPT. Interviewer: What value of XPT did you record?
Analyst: 231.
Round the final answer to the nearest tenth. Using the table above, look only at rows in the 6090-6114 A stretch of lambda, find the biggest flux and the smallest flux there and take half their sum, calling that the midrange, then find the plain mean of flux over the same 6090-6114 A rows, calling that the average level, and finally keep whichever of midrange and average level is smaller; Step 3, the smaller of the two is 14.8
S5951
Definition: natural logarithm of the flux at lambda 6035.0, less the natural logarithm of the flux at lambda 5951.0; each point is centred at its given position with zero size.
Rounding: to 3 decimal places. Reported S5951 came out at 0.073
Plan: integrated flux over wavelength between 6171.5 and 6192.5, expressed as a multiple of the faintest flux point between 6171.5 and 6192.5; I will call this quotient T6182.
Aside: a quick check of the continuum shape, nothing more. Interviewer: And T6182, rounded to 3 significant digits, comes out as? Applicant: 21.6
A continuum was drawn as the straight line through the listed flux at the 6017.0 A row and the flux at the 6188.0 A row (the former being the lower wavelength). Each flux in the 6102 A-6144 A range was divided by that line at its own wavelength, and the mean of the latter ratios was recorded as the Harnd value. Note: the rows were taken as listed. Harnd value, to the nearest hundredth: 0.98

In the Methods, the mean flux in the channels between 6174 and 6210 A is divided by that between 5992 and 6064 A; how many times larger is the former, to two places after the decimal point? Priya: 0.99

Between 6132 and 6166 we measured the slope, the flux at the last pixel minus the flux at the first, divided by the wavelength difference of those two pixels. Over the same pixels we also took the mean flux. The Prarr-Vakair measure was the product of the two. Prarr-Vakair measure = -1.2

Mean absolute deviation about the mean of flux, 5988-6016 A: 0.19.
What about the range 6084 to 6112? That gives 0.28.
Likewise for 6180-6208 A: 0.11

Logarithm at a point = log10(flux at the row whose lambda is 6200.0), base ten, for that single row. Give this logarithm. 1.18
